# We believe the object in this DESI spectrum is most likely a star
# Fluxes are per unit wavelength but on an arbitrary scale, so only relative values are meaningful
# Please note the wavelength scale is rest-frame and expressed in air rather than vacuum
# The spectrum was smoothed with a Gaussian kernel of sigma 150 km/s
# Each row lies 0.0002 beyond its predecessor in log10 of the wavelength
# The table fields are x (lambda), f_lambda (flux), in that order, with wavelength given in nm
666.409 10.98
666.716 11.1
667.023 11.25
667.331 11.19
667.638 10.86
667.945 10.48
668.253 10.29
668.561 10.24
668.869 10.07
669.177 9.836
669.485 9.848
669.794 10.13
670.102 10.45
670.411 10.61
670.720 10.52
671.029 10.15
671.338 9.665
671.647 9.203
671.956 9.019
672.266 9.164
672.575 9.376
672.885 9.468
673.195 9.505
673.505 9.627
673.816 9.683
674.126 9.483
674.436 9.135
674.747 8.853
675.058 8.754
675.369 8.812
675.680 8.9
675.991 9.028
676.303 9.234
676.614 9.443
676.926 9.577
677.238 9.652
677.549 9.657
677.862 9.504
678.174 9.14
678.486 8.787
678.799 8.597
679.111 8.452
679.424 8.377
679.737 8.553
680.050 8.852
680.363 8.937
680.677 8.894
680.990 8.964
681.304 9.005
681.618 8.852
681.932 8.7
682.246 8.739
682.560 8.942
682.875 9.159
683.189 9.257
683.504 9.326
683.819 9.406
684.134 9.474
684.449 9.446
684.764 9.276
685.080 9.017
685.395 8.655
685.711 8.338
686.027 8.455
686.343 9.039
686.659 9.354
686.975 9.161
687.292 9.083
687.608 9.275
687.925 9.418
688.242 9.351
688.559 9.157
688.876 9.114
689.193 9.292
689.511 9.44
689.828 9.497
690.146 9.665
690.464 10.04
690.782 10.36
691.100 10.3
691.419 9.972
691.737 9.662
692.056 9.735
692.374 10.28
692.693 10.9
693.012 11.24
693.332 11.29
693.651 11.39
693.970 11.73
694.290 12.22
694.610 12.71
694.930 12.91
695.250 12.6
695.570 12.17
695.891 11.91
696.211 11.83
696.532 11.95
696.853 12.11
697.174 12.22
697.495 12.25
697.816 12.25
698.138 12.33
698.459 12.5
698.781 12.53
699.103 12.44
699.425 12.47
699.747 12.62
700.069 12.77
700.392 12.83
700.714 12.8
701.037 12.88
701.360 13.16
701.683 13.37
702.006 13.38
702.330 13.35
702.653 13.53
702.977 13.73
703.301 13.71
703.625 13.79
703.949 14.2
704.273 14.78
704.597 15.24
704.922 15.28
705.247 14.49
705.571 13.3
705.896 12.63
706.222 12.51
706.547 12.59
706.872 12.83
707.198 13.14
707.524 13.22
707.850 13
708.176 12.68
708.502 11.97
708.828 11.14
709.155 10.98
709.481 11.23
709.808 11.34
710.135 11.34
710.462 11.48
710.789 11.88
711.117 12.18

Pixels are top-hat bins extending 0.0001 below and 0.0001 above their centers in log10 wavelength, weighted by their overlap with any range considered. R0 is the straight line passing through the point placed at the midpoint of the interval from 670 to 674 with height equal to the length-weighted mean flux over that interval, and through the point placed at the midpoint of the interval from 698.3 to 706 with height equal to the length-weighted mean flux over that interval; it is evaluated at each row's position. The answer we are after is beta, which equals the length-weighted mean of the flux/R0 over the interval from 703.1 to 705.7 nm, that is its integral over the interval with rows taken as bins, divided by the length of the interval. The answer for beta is 1.05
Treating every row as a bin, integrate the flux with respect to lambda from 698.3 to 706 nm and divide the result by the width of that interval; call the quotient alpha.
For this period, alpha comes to 13.4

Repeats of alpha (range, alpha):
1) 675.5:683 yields 9.0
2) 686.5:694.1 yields 9.9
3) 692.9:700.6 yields 12.2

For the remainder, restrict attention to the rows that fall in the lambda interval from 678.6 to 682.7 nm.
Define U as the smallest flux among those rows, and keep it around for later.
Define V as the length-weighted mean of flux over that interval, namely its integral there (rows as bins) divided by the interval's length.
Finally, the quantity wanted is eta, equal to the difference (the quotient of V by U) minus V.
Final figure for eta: -7.7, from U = 8.377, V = 8.8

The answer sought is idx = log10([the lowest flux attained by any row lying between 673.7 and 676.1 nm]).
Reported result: 0.94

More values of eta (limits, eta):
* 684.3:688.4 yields -8.0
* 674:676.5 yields -8.0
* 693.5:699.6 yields -11.2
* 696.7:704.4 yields -11.9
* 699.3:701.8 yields -11.8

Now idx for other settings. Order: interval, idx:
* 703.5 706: 1.10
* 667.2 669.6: 0.99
